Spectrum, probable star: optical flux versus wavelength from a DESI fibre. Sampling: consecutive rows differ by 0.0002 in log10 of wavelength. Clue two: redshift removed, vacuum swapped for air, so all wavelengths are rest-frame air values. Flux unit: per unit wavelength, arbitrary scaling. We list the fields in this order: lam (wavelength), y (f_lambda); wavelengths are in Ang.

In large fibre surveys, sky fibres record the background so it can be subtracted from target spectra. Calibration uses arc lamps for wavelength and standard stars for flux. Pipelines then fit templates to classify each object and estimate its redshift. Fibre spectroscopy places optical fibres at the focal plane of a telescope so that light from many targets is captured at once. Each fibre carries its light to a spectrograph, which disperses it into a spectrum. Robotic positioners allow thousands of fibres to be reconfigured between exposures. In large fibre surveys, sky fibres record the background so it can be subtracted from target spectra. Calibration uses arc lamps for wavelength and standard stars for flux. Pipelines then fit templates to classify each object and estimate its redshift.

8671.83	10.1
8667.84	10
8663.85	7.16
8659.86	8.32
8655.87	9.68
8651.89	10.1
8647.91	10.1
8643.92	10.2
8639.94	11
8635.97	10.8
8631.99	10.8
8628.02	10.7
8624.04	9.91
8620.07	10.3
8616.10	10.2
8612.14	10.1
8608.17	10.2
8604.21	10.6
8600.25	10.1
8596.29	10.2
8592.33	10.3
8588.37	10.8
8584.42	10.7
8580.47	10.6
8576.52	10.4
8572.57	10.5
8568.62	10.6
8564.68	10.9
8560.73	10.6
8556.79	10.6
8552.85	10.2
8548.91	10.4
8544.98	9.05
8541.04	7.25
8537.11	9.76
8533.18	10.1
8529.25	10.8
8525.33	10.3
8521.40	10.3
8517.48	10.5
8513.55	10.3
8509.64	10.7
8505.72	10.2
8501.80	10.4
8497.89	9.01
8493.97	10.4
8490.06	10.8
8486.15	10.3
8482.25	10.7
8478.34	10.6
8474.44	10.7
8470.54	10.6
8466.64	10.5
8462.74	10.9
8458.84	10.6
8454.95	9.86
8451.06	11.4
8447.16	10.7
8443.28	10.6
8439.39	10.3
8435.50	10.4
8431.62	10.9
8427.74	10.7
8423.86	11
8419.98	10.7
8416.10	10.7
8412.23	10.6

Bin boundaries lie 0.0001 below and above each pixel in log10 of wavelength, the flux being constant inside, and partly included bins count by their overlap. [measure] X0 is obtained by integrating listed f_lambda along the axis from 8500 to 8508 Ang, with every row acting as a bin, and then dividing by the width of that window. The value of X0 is 10.3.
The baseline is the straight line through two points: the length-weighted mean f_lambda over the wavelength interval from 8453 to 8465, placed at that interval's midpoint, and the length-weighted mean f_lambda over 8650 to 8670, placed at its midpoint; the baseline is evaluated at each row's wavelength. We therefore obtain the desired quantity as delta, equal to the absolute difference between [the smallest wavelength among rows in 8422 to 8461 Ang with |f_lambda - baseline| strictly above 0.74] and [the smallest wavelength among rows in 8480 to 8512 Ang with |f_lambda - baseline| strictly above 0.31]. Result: 31.2 Ang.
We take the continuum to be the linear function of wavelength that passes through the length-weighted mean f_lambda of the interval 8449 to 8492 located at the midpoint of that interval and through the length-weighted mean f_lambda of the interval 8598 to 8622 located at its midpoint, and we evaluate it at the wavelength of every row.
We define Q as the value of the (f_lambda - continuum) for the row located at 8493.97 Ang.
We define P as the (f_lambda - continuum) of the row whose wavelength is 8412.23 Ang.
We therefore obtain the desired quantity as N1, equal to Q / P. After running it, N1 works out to 1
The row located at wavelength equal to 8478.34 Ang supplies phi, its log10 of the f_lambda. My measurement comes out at 1.03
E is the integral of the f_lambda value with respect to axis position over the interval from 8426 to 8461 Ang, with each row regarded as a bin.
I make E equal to 371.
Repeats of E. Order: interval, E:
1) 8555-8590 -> 372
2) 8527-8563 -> 355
